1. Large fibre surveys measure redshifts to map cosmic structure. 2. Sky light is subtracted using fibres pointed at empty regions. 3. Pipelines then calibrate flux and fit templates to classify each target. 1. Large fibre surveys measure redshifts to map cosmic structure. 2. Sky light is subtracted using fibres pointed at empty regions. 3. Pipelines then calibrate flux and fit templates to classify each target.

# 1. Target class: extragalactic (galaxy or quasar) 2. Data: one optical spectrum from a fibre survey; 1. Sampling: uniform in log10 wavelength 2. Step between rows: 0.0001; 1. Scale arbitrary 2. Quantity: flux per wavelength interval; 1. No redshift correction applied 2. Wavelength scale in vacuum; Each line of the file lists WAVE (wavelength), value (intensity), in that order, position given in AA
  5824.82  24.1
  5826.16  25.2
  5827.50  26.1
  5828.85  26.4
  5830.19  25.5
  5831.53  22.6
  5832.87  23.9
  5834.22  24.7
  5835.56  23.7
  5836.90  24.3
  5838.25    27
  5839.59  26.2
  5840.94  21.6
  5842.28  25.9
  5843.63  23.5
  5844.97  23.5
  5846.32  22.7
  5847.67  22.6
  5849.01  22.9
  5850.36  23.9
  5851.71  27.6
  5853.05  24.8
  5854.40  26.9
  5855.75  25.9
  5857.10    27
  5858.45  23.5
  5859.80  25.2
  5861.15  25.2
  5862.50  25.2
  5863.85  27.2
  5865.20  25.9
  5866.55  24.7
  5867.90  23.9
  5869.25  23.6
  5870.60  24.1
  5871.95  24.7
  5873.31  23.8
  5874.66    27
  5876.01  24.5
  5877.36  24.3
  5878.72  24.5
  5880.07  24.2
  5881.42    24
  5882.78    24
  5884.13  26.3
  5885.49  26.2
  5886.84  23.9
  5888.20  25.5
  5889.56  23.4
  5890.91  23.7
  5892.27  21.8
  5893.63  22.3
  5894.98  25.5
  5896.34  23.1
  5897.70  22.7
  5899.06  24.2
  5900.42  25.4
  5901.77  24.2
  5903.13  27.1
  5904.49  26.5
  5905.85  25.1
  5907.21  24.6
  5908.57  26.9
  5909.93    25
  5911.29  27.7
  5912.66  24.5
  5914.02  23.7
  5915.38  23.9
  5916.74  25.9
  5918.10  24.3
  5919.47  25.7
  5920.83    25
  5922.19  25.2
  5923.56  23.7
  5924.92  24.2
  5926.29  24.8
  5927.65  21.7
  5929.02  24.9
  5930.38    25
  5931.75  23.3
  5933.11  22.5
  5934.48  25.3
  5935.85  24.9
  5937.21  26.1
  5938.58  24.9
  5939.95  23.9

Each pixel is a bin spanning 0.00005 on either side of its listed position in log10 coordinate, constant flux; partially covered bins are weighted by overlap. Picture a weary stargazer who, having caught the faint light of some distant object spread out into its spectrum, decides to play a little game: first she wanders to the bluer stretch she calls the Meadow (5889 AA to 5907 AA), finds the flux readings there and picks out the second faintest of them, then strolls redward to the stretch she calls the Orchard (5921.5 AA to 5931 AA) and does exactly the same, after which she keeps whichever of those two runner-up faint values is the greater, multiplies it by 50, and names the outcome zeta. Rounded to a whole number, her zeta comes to 1185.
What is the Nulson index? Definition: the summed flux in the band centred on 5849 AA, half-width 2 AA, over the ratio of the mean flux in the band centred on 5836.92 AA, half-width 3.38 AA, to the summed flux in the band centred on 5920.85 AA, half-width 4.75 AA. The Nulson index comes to 480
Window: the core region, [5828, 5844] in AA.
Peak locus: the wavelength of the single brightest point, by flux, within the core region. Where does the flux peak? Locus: 5838.25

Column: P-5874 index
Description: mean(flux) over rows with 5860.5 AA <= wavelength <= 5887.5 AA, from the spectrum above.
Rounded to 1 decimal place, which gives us 24.9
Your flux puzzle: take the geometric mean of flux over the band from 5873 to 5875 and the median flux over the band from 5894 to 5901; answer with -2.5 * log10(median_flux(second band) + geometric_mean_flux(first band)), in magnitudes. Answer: -4.238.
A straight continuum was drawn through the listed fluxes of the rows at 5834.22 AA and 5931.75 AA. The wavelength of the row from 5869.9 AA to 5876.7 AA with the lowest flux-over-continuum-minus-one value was 5873.31 AA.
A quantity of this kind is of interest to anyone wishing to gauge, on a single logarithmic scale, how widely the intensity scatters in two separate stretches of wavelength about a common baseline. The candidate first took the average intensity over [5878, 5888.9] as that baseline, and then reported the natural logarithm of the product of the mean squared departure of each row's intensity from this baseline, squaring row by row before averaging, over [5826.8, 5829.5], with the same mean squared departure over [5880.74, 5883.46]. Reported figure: 0.3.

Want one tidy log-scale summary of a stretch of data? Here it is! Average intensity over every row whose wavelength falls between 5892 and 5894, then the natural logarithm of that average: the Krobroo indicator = 3.09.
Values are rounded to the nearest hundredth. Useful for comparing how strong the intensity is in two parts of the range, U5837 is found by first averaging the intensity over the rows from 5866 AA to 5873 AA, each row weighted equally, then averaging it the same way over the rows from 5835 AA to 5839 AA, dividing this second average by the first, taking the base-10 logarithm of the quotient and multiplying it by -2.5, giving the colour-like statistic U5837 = -0.04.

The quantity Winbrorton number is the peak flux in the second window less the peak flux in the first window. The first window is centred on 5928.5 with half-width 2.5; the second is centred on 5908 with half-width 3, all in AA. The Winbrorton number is 1.9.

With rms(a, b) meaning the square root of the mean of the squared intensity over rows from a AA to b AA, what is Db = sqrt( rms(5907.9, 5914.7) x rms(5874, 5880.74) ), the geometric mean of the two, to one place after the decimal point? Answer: 25.3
